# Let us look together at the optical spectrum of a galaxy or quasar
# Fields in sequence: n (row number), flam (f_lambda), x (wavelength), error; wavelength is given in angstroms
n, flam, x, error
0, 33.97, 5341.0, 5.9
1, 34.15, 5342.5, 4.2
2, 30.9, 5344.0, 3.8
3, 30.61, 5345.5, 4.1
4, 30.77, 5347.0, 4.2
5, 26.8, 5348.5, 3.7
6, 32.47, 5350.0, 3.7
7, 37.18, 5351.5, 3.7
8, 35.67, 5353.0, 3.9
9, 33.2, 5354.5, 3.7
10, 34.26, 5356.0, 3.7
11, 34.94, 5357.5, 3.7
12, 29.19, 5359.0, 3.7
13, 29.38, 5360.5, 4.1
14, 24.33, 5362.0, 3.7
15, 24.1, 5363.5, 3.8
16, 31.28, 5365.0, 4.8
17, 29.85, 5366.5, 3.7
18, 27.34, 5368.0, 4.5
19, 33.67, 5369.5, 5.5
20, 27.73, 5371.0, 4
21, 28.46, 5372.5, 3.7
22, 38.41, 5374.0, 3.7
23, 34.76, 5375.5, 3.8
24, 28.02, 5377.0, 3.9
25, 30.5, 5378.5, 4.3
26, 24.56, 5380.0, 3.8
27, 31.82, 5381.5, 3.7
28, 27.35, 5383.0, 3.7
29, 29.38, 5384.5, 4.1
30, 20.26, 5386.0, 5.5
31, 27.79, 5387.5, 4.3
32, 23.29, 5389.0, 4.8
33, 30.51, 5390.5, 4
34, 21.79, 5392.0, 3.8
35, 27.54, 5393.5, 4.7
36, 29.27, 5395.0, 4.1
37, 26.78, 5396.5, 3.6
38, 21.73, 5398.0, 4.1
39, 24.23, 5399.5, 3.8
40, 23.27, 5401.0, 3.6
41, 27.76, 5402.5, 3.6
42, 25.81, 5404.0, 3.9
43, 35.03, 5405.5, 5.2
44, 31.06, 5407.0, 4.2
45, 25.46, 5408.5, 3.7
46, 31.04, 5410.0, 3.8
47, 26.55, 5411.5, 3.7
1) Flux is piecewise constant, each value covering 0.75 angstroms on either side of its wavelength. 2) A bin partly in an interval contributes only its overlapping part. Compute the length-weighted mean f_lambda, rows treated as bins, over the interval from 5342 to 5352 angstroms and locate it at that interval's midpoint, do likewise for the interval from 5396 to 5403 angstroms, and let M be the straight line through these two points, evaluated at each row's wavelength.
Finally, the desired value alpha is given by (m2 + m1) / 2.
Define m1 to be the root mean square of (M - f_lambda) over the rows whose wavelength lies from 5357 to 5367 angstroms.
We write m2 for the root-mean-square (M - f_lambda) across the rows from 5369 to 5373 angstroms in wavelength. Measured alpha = 3.2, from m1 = 3.47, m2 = 2.9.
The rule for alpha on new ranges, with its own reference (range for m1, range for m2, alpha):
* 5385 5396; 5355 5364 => 3.9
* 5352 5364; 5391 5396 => 3.7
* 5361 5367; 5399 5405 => 3.0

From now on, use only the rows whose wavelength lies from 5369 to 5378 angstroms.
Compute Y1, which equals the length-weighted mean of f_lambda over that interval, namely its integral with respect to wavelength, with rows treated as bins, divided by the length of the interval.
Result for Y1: 32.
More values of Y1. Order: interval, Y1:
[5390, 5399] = 26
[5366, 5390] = 29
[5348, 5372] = 31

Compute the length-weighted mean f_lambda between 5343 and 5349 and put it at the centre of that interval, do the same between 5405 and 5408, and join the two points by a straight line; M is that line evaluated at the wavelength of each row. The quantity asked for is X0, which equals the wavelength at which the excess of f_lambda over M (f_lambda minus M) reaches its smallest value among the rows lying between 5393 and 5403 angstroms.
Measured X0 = 5398.0 angstroms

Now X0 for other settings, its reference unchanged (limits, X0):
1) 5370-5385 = 5380.0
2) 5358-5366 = 5363.5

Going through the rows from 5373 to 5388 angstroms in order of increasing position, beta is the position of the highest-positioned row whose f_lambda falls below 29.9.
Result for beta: 5387.5 angstroms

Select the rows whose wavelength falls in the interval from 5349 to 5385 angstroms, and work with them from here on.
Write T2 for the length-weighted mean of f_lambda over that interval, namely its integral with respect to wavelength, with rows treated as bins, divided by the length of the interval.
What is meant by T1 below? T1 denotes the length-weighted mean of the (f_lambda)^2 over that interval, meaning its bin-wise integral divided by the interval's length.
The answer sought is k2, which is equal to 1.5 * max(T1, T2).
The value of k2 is 1439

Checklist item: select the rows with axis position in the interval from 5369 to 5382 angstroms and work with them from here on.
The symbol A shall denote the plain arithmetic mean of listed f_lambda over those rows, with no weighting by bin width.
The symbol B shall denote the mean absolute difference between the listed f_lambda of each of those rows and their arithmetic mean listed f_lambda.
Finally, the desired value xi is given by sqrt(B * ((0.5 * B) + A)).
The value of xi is 10.5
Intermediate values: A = 31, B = 3.4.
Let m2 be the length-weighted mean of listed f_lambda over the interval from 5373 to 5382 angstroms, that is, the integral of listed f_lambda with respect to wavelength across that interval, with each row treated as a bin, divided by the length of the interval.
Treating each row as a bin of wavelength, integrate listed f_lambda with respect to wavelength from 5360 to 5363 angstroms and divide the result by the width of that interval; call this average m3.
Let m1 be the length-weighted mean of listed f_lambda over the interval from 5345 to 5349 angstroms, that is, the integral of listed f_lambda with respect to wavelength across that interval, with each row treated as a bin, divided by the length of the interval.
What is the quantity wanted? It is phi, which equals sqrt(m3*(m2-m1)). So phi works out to 7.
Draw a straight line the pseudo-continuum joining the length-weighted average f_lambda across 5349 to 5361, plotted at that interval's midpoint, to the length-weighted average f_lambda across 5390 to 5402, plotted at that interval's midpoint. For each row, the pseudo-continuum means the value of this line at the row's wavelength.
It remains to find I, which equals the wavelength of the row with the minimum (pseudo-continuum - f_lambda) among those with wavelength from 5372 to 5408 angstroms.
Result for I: 5405.5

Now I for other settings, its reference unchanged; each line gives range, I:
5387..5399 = 5390.5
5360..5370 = 5369.5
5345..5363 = 5351.5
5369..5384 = 5374.0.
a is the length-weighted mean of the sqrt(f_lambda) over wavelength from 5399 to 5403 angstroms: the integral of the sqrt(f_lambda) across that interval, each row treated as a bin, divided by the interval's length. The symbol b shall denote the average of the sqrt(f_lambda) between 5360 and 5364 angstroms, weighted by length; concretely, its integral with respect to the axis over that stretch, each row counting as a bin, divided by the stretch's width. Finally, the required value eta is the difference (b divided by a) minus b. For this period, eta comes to -4.06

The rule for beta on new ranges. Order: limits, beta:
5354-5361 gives 5360.5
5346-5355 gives 5348.5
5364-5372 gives 5371.0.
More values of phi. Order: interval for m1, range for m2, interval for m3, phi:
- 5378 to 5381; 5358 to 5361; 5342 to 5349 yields 8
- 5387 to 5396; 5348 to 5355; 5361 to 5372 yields 14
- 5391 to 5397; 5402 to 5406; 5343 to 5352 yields 9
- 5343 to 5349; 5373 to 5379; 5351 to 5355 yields 10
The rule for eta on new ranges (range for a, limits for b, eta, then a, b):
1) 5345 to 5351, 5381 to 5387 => -4.24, 5.51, 5.18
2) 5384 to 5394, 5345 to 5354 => -4.55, 5.05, 5.68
